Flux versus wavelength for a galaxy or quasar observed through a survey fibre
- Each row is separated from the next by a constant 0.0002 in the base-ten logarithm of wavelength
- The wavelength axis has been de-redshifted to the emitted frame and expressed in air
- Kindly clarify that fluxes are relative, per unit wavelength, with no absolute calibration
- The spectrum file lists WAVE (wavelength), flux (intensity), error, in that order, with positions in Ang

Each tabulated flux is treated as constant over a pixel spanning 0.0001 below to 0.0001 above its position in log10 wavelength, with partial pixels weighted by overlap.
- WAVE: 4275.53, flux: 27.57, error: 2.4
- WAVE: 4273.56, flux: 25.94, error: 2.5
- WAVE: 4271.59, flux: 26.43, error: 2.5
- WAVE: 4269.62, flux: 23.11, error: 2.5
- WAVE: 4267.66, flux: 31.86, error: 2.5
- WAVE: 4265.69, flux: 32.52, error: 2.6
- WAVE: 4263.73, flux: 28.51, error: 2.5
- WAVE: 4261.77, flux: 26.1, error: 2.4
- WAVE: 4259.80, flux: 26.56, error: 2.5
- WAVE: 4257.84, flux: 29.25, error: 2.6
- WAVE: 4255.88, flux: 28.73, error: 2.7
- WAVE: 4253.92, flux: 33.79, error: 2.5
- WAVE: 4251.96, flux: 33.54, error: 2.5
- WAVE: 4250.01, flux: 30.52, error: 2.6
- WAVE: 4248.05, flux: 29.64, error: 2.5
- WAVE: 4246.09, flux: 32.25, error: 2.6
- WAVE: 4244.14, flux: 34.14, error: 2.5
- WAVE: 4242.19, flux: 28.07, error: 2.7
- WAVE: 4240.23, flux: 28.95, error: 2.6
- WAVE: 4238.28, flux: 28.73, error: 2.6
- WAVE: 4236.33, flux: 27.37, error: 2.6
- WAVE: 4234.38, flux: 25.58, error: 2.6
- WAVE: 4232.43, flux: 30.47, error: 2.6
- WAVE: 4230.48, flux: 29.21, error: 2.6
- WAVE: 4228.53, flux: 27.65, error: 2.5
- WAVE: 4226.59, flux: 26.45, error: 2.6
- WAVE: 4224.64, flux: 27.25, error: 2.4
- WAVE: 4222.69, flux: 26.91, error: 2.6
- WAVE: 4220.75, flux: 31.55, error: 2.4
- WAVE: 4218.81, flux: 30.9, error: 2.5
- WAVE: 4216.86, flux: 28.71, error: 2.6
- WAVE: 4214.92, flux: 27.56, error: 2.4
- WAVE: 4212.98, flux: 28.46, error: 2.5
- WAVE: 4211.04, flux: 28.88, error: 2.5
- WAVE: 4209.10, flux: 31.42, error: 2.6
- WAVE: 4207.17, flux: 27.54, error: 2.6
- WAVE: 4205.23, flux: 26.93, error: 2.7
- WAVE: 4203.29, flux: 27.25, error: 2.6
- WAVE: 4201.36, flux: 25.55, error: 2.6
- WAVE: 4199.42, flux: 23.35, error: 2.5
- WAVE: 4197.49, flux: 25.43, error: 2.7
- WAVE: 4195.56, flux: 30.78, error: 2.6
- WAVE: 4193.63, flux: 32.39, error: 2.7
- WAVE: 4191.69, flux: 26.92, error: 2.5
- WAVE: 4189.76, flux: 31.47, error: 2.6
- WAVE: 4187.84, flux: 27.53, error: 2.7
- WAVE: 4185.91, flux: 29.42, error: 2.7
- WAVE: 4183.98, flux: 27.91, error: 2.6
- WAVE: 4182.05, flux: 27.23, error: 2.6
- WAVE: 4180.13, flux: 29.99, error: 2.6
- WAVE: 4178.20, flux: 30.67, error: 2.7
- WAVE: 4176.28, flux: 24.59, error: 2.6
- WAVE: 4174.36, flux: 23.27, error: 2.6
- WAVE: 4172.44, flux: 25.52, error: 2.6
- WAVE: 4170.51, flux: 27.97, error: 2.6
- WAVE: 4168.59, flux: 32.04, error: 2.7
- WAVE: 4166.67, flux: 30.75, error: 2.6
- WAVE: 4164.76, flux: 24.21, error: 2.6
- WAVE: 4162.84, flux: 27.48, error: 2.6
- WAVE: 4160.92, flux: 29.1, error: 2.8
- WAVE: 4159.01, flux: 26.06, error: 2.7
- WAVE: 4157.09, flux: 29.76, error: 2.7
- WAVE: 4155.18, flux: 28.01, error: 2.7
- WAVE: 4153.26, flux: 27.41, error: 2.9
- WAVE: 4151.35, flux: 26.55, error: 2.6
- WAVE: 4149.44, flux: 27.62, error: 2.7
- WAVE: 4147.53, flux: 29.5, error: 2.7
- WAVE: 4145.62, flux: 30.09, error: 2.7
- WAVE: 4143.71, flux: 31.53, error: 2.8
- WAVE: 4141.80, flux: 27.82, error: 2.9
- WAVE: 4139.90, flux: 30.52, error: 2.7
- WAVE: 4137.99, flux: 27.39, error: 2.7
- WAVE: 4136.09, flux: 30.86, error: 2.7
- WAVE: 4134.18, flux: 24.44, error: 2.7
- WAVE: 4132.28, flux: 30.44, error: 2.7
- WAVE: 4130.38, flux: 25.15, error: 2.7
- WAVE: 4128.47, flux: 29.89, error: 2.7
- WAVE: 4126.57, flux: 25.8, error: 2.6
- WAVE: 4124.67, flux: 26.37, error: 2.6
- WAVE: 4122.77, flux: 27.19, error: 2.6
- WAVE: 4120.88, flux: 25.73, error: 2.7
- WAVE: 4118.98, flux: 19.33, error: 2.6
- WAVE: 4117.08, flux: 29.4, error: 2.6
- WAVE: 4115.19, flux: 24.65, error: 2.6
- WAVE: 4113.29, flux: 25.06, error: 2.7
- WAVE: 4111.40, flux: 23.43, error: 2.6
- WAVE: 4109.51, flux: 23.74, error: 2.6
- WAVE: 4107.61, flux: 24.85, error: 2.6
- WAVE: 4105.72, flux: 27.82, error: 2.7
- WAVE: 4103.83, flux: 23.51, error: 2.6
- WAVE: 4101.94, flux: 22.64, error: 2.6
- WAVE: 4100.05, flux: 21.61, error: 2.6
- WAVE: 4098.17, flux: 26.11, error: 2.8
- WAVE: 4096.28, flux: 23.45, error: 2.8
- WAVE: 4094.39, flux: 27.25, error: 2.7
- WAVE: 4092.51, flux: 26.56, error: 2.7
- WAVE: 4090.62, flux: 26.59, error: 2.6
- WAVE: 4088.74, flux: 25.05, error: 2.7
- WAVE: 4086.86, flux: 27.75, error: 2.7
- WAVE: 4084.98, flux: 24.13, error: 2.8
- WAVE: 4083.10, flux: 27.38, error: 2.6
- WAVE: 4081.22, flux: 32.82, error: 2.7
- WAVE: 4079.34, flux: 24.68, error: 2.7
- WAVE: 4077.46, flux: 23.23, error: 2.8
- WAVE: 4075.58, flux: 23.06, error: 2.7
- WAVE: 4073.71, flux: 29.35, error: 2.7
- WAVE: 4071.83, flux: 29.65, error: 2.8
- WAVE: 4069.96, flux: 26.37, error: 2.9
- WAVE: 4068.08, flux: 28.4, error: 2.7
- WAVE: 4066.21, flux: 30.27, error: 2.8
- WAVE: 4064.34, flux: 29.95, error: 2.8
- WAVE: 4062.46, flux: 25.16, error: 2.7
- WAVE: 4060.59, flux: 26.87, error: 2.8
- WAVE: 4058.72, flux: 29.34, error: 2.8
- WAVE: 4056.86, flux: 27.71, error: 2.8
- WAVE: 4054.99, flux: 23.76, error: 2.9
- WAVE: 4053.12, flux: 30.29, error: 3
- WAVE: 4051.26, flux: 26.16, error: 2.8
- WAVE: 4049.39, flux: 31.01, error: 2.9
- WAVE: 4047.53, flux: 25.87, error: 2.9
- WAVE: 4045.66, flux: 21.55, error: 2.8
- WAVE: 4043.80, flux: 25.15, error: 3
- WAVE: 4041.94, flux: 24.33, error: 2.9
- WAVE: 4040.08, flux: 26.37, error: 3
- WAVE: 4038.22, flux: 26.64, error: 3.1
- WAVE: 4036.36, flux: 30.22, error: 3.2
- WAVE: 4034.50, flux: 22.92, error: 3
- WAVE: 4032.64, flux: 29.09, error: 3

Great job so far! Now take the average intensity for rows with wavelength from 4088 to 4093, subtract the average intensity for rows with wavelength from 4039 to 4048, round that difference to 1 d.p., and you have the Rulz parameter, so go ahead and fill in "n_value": 1.4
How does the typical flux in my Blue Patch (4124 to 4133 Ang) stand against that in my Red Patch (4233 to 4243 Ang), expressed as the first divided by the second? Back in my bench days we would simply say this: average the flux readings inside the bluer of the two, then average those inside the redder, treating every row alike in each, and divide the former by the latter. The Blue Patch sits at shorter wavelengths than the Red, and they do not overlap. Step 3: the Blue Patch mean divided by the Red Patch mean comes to 0.99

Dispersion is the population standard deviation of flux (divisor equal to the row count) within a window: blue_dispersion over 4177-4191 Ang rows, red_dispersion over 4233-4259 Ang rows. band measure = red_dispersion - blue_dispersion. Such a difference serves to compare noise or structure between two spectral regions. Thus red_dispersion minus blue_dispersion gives 1.0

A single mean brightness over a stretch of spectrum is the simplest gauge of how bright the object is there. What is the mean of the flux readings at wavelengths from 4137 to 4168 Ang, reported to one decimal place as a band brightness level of 28.4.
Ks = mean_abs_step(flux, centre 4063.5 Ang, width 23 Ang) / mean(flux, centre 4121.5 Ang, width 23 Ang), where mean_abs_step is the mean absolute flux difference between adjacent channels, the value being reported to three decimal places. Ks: 0.101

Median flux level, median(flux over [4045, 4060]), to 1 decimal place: 26.9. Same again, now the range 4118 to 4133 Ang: 26.1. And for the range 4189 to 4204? 27.1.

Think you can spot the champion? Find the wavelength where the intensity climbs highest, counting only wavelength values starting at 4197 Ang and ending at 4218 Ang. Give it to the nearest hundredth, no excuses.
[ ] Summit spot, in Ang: 4209.10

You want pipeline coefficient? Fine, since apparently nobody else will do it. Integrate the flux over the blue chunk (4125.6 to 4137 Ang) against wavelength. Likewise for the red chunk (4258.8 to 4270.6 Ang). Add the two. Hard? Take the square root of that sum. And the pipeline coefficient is 25.5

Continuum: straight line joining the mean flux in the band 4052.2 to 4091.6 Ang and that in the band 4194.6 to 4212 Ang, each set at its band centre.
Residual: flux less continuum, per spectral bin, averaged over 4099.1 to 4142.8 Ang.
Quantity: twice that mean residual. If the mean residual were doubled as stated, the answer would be -3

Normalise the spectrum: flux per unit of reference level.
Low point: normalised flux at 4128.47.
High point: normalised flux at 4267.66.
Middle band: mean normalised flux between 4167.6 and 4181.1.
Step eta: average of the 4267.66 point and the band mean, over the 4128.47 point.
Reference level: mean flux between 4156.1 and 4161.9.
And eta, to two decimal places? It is 1.00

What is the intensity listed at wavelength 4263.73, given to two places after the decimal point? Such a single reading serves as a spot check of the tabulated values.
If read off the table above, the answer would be 28.51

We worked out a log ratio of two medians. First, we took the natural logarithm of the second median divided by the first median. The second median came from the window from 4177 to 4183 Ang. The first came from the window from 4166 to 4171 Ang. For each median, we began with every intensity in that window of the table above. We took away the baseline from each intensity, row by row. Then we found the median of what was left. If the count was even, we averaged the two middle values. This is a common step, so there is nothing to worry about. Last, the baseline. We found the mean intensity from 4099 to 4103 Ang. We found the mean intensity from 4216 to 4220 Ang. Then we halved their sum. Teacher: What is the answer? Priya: -0.2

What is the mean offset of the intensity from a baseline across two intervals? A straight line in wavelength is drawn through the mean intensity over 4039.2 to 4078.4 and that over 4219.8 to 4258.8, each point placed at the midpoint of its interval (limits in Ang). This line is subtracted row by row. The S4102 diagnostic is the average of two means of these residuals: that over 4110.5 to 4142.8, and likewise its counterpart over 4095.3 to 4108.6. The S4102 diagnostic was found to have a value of -2.2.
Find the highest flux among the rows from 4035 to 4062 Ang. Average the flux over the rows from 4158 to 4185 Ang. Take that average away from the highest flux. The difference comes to 3.4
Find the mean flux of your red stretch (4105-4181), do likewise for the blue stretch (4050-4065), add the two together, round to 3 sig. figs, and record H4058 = 54.7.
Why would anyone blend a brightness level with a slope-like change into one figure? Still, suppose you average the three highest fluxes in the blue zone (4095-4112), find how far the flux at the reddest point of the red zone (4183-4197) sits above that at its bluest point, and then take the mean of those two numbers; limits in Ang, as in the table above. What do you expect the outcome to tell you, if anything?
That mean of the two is 14.6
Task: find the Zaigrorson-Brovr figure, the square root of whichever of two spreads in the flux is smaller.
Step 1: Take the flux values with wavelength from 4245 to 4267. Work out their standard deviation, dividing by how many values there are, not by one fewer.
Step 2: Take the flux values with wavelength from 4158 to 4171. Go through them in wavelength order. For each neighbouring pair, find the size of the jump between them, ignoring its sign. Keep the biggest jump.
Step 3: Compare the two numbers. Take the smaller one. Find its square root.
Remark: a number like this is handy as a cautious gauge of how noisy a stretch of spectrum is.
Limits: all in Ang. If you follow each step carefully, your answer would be 1.59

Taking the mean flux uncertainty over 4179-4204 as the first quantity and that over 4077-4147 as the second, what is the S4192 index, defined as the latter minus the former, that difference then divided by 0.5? 0.13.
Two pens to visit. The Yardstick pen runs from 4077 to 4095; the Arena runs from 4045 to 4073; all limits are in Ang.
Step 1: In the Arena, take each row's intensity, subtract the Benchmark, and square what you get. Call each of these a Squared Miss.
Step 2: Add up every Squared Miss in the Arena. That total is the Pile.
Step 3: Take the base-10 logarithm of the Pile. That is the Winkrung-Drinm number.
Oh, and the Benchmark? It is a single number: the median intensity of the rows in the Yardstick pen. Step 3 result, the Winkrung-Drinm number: 2.07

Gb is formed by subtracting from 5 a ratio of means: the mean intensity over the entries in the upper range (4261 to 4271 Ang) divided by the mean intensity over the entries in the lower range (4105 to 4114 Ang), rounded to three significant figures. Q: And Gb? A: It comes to 3.86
